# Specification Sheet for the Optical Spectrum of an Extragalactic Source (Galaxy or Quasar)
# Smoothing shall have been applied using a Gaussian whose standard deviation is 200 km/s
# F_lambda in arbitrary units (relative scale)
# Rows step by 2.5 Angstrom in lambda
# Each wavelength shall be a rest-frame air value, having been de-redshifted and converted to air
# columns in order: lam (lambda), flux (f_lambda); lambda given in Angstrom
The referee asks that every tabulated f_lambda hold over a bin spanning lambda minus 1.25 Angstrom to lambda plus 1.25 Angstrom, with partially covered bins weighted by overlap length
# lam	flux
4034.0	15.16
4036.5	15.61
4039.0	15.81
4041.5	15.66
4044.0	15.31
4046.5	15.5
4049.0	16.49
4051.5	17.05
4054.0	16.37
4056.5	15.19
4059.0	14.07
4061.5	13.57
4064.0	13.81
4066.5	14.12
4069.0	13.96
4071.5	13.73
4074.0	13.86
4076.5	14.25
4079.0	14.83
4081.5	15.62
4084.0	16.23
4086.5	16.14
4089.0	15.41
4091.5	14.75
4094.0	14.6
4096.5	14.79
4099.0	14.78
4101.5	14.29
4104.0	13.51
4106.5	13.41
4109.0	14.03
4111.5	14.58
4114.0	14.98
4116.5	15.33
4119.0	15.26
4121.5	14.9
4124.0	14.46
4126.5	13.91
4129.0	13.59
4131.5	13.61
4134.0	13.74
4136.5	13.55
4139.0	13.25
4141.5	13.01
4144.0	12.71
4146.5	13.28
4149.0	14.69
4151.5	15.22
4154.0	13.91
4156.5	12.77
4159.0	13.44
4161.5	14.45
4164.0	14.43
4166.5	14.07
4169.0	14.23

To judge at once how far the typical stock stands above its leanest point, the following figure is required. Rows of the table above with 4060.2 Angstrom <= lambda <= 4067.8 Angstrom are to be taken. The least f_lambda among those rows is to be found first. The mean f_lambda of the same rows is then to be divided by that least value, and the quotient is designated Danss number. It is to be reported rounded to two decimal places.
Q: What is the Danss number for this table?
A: 1.02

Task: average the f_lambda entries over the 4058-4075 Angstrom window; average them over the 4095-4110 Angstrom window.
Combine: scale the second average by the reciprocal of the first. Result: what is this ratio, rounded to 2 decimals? 1.02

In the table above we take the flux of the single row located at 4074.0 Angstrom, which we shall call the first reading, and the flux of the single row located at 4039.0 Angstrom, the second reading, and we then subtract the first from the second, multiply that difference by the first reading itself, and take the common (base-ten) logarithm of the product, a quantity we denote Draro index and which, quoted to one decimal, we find 1.4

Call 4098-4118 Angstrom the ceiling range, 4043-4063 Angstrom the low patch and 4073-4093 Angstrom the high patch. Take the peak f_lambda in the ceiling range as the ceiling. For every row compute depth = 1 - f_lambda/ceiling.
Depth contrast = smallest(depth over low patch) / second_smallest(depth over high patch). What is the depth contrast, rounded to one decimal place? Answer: 2.1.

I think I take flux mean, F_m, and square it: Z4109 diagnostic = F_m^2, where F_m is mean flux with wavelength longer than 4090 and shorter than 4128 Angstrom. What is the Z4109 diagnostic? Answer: 210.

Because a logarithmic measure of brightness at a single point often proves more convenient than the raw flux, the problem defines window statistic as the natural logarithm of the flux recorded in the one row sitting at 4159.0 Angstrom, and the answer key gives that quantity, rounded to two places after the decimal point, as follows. 2.60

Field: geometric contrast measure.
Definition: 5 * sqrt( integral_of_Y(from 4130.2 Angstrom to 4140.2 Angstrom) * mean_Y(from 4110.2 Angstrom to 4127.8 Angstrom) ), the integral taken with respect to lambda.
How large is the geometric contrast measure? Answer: 224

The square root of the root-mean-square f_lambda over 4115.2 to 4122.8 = 3.89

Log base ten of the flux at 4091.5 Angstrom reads 1.169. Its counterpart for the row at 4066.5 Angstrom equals 1.150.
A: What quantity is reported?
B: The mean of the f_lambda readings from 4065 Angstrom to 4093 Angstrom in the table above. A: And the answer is 14.8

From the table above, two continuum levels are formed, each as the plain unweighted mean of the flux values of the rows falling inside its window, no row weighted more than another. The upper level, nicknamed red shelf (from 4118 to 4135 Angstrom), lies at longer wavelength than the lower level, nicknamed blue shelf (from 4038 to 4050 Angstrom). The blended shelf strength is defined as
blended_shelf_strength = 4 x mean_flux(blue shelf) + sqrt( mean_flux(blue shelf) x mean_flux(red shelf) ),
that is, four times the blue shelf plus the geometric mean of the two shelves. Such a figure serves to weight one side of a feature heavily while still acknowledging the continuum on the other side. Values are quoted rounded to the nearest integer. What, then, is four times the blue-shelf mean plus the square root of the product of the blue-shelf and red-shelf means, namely 78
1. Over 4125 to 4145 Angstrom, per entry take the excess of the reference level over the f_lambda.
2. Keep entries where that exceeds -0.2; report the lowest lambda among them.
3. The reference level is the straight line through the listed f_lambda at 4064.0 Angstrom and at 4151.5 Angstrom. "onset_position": 4126.5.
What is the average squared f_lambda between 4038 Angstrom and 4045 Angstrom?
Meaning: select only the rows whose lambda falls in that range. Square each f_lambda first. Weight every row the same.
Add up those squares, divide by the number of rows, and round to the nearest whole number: 243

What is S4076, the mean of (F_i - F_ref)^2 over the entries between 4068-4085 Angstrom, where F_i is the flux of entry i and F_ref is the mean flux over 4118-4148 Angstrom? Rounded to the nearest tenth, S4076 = 1.5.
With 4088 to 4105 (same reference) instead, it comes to 1.0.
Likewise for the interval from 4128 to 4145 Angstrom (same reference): 0.3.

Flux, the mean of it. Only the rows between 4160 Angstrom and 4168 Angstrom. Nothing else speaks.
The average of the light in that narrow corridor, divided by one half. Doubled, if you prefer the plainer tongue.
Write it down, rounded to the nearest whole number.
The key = 29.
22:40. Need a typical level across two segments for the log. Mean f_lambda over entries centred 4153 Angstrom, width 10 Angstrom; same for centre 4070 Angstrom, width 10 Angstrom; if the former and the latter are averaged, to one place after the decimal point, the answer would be 14.0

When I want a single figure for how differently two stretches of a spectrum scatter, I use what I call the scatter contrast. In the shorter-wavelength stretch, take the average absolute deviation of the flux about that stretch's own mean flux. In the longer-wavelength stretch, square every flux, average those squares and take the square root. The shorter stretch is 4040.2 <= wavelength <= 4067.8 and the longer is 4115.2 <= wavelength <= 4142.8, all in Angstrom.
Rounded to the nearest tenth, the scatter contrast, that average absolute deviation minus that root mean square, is -13.1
